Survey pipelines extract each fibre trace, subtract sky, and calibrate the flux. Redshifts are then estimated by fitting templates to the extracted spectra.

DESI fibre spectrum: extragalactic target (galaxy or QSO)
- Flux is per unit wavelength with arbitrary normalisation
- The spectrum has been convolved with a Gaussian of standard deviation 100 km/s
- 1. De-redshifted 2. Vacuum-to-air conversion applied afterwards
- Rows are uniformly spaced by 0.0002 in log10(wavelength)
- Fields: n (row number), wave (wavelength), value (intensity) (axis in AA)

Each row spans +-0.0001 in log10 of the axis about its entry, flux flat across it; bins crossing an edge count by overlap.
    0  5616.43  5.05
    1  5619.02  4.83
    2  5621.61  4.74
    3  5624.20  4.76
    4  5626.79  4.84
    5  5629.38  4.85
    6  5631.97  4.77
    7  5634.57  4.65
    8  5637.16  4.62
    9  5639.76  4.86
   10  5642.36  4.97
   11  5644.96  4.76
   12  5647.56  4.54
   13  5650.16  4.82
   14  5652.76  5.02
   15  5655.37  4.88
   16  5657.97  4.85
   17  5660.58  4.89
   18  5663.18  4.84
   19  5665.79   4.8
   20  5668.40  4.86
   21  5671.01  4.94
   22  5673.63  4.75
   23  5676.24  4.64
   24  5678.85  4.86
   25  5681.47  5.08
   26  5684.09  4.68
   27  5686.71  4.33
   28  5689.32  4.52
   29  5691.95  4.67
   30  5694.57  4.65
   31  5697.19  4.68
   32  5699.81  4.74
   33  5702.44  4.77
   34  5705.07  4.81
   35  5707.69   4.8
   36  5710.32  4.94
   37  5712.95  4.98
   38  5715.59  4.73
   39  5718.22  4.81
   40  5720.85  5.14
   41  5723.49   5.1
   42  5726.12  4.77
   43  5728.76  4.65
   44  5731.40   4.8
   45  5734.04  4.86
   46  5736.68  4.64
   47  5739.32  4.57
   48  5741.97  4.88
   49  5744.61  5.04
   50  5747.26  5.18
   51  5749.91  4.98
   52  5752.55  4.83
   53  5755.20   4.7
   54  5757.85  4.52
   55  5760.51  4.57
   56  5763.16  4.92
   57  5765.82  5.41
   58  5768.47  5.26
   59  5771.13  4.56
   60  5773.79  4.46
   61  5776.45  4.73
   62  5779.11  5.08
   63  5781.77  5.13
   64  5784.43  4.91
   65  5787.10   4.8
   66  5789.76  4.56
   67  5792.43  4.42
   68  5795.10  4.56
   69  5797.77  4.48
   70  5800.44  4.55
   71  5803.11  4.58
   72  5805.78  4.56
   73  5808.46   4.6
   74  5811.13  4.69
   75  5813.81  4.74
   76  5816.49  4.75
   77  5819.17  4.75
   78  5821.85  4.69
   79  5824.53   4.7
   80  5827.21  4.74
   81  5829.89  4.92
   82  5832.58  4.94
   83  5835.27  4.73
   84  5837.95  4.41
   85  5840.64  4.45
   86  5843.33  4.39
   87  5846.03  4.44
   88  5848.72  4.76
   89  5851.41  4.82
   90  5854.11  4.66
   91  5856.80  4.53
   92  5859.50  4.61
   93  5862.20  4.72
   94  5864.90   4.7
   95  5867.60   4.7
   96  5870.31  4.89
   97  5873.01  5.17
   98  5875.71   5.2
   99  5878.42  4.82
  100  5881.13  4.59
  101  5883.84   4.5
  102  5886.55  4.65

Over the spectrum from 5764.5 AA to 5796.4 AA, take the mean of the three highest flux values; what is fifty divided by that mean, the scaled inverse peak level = 9.5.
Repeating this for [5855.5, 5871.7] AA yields 10.5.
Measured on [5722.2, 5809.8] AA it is 9.5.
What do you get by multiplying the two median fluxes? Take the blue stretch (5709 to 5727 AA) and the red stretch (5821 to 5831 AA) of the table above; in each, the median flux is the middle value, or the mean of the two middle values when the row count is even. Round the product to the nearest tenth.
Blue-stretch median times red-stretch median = 23.3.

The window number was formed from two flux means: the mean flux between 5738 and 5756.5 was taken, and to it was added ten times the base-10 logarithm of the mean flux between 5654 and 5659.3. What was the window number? 11.8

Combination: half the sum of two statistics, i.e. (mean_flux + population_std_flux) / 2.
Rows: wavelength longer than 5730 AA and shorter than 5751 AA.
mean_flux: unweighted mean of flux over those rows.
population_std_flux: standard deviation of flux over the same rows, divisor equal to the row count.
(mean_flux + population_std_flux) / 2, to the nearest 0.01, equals 2.53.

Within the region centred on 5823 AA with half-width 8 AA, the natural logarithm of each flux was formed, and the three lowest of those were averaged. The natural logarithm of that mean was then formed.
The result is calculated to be 0.438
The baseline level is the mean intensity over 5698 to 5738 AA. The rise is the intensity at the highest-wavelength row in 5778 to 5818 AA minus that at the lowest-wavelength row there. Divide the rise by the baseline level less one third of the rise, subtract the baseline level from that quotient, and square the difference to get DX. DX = 24.0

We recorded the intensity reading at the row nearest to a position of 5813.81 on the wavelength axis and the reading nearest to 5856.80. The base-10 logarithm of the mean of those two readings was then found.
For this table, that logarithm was 0.666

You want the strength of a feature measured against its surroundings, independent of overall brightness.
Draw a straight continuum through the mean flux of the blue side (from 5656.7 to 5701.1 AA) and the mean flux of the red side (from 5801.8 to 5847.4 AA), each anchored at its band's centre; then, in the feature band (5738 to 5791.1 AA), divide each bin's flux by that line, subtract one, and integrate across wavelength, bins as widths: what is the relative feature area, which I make 1.8 AA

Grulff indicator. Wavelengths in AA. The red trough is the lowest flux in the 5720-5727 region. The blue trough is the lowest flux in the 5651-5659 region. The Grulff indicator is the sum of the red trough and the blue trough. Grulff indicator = 9.6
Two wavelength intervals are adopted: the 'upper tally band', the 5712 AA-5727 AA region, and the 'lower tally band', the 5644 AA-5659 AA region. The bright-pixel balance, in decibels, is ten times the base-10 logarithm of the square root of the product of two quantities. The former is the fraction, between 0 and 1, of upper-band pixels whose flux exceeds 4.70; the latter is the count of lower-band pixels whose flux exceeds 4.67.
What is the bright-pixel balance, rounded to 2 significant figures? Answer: 3.5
